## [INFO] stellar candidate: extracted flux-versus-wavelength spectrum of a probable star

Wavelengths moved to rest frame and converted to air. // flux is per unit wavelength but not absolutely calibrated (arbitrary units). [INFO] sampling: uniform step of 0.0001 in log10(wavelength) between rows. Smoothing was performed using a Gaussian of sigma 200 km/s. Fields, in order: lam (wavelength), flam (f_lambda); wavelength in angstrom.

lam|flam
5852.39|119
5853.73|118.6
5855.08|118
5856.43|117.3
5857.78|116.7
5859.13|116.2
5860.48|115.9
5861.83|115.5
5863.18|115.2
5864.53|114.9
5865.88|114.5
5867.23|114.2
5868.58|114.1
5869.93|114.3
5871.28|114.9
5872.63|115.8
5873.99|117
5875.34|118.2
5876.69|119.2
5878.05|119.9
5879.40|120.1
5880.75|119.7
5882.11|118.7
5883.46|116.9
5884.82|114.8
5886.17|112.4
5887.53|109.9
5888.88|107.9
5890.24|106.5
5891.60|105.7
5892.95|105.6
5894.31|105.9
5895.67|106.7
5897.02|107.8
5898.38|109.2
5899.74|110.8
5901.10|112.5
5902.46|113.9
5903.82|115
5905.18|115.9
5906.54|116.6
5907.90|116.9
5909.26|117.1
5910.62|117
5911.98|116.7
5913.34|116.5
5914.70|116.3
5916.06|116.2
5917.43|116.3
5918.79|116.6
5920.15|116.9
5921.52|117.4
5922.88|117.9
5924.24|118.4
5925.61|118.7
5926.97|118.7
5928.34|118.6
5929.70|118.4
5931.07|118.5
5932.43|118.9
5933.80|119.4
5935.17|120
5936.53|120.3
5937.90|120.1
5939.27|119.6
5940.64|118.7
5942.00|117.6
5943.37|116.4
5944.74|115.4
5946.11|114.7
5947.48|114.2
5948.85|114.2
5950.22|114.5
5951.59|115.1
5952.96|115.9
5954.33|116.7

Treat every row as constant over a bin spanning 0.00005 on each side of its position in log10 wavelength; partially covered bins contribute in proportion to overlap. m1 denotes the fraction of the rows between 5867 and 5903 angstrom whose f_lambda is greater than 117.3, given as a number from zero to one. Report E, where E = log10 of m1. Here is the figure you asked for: -0.65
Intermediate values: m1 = 0.2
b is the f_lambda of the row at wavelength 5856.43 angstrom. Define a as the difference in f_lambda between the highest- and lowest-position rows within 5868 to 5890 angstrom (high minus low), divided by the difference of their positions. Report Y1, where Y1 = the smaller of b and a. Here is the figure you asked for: -0.3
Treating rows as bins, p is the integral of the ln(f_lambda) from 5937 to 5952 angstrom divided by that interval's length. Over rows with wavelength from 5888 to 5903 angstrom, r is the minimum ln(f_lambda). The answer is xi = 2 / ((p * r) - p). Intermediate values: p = 4.76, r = 4.66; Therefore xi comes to 0.115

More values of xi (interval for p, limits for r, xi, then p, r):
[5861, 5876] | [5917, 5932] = 0.112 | 4.75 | 4.76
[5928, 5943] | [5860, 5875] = 0.112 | 4.78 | 4.74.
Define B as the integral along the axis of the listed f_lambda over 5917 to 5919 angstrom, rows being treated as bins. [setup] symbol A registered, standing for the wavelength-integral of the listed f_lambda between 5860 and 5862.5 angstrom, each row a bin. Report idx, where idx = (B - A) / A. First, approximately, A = 289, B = 233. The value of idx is -0.2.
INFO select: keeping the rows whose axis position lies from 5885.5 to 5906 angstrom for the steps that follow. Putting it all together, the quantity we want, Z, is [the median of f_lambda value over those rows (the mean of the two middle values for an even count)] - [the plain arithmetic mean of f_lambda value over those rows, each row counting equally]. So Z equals -0.5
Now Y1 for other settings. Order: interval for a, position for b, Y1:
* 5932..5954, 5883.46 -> -0.1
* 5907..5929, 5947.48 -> 0.1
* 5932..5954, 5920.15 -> -0.1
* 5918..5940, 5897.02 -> 0.1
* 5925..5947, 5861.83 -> -0.2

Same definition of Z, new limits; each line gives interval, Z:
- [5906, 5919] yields 0.0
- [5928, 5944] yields -0.1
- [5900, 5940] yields -0.3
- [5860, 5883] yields -0.8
